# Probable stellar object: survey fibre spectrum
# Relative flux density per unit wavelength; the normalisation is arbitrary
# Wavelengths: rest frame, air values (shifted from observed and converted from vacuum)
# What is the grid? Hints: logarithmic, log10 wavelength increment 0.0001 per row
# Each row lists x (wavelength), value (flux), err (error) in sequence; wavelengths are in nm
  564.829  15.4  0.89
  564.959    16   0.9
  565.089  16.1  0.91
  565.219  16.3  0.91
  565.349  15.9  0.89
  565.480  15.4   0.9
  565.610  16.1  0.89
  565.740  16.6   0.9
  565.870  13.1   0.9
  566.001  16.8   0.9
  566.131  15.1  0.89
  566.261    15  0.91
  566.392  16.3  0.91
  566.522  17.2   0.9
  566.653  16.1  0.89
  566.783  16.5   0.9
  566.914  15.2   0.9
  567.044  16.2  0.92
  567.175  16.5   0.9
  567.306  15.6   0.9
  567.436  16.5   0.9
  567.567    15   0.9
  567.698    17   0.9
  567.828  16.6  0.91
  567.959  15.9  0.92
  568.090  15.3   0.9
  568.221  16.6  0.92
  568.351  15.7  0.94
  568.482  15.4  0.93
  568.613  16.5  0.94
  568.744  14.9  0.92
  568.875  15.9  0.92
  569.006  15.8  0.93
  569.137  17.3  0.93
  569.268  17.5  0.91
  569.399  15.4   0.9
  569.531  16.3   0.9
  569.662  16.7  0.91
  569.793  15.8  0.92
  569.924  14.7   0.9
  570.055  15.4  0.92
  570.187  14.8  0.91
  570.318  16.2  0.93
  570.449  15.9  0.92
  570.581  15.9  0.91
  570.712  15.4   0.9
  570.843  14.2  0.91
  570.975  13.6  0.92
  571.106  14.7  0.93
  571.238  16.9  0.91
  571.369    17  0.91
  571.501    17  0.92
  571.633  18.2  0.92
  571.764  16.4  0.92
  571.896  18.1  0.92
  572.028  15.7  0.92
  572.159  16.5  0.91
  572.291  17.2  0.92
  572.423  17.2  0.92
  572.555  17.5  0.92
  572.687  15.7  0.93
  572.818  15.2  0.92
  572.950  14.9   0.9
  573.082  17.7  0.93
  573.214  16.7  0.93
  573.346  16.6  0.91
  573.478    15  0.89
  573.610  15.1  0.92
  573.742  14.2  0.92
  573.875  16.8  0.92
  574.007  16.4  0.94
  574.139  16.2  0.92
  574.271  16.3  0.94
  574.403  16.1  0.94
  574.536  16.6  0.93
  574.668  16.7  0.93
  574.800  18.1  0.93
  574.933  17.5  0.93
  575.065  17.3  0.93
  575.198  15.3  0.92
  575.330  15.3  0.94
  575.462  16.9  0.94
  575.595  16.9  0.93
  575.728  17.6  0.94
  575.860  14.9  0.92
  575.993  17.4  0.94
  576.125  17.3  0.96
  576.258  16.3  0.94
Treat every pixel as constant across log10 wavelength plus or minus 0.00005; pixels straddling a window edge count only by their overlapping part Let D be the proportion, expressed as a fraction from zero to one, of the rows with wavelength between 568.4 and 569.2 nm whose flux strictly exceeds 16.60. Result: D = 0.17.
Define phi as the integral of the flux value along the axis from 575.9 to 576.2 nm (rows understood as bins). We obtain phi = 5.1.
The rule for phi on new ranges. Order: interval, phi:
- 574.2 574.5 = 4.9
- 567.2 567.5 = 4.8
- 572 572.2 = 3.2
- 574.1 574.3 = 3.3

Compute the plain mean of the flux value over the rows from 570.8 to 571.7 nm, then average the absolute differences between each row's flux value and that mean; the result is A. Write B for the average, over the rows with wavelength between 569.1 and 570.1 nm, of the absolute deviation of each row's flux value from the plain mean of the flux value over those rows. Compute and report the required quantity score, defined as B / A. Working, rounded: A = 1.52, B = 0.81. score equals 0.5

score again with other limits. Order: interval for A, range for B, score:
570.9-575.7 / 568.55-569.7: 0.8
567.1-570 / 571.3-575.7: 1.2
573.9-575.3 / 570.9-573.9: 1.8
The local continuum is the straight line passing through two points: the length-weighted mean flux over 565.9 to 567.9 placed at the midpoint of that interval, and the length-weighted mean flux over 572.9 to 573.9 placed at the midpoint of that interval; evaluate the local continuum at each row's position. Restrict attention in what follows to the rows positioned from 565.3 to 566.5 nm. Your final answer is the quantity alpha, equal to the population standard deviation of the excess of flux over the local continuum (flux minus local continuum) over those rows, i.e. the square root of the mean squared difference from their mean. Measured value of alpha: 1.06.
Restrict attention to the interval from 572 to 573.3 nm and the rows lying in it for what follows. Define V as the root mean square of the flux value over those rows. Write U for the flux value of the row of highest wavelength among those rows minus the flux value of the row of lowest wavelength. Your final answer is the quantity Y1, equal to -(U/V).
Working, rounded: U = 1.0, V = 16.5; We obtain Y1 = -0.061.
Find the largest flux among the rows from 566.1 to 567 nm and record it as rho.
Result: 17.2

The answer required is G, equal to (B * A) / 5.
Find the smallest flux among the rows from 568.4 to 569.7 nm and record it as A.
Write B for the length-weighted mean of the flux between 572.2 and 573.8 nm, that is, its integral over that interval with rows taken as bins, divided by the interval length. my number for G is 48.0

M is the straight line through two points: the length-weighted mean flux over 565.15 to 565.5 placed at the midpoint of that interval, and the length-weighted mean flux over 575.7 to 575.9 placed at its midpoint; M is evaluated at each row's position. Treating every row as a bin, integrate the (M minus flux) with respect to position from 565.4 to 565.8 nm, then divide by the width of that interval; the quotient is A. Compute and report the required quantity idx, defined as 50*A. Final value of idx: -5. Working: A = -0.1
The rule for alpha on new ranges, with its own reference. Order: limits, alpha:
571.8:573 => 1.05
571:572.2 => 1.03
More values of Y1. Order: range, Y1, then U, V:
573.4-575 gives -0.154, 2.5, 16.3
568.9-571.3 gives -0.070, 1.1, 15.7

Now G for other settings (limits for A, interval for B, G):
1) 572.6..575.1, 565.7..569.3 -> 45.4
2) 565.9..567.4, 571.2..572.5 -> 51.1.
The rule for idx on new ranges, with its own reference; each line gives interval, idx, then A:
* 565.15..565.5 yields -1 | 0.0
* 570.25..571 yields 39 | 0.8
